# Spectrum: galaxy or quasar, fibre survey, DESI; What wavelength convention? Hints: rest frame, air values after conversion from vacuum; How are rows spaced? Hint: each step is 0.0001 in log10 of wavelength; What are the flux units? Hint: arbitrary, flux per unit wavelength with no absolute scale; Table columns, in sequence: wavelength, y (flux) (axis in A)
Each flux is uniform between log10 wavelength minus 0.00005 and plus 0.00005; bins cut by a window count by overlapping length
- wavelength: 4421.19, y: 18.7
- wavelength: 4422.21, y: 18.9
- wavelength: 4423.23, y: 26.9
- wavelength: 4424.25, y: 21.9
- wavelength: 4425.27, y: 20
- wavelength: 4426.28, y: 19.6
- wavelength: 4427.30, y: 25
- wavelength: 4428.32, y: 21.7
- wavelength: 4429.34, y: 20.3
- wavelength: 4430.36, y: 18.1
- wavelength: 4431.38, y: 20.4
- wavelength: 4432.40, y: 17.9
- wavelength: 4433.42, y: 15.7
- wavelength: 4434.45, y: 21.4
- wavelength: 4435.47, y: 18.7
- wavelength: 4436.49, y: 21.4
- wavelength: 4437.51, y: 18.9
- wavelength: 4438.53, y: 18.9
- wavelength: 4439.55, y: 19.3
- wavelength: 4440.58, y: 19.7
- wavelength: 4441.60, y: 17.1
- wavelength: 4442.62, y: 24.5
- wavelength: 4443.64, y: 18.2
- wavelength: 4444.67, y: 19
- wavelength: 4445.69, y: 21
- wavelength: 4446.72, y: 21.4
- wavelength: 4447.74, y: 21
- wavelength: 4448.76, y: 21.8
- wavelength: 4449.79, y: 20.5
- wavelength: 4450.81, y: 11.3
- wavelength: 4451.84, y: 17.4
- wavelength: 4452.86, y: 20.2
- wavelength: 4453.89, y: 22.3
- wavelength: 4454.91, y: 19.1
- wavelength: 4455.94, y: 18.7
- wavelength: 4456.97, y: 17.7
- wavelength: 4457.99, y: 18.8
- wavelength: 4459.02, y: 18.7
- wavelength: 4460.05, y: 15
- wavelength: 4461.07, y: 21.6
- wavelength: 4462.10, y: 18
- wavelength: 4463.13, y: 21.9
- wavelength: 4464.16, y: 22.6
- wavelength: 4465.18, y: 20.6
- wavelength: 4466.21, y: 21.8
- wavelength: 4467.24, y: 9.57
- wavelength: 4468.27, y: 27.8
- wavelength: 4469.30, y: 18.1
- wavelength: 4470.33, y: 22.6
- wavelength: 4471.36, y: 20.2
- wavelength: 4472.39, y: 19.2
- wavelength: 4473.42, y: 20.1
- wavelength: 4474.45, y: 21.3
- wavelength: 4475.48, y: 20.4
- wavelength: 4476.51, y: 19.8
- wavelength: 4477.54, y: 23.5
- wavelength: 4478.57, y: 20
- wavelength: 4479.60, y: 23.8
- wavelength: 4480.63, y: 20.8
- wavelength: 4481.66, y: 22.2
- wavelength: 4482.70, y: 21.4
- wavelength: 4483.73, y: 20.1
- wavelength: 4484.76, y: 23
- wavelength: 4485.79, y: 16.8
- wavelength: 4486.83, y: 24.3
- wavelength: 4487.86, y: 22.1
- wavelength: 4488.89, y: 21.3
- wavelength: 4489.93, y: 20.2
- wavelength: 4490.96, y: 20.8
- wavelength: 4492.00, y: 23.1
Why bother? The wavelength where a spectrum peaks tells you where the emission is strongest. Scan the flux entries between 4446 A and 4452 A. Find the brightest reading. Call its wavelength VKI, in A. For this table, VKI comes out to 4448.76 A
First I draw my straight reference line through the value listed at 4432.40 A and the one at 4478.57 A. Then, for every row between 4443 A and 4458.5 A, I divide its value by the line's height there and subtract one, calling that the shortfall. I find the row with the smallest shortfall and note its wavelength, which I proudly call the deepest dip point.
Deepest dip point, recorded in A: 4450.81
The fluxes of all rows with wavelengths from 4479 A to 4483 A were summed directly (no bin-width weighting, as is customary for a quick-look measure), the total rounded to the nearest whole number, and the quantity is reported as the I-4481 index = 88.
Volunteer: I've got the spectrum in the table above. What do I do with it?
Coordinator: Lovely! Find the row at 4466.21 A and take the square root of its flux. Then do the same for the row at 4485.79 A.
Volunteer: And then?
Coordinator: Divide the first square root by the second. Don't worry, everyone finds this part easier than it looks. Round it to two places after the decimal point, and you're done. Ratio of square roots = 1.14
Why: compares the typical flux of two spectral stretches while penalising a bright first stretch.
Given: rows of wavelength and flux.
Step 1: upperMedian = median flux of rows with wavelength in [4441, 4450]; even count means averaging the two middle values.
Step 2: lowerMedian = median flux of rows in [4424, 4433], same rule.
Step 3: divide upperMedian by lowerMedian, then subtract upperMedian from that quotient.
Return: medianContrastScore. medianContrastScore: -20.0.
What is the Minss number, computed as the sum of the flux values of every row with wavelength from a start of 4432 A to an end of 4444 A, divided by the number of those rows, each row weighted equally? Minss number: 19.3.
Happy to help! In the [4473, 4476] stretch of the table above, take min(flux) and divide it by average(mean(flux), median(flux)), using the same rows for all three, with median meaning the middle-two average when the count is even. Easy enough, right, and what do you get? 0.980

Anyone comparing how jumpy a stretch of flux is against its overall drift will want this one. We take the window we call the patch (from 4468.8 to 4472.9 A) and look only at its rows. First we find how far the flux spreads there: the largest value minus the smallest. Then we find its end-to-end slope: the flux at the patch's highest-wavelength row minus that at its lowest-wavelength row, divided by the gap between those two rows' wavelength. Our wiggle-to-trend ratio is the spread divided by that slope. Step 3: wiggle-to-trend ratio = 13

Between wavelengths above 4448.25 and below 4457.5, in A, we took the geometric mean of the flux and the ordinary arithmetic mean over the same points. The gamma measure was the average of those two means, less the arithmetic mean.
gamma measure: -0.154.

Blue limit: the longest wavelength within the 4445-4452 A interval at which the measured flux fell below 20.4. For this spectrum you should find 4451.84 A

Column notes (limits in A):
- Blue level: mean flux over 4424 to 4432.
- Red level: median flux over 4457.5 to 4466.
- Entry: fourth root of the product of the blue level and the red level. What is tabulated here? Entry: 4.50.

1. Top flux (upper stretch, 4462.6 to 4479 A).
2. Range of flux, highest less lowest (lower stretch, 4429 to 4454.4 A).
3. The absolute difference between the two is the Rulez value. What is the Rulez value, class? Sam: 15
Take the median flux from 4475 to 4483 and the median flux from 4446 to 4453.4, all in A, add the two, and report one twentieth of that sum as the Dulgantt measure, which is 2.08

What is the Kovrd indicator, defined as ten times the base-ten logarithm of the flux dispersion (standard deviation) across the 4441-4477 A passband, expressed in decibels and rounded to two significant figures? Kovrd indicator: 5.1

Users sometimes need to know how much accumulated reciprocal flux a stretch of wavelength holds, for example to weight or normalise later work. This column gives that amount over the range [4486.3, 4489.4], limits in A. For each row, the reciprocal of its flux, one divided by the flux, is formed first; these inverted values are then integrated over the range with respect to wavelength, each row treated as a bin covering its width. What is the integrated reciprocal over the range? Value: 0.138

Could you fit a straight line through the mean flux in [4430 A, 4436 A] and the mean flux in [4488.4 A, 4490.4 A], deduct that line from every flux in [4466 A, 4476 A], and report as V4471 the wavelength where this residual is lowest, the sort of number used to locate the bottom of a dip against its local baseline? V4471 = 4467.24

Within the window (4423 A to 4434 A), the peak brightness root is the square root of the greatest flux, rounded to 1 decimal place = 5.2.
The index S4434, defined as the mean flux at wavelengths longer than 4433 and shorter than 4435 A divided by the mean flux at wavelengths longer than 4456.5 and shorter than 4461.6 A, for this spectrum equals 1.01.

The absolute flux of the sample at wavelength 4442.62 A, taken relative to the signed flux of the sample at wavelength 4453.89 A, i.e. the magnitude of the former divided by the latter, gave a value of 1.10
